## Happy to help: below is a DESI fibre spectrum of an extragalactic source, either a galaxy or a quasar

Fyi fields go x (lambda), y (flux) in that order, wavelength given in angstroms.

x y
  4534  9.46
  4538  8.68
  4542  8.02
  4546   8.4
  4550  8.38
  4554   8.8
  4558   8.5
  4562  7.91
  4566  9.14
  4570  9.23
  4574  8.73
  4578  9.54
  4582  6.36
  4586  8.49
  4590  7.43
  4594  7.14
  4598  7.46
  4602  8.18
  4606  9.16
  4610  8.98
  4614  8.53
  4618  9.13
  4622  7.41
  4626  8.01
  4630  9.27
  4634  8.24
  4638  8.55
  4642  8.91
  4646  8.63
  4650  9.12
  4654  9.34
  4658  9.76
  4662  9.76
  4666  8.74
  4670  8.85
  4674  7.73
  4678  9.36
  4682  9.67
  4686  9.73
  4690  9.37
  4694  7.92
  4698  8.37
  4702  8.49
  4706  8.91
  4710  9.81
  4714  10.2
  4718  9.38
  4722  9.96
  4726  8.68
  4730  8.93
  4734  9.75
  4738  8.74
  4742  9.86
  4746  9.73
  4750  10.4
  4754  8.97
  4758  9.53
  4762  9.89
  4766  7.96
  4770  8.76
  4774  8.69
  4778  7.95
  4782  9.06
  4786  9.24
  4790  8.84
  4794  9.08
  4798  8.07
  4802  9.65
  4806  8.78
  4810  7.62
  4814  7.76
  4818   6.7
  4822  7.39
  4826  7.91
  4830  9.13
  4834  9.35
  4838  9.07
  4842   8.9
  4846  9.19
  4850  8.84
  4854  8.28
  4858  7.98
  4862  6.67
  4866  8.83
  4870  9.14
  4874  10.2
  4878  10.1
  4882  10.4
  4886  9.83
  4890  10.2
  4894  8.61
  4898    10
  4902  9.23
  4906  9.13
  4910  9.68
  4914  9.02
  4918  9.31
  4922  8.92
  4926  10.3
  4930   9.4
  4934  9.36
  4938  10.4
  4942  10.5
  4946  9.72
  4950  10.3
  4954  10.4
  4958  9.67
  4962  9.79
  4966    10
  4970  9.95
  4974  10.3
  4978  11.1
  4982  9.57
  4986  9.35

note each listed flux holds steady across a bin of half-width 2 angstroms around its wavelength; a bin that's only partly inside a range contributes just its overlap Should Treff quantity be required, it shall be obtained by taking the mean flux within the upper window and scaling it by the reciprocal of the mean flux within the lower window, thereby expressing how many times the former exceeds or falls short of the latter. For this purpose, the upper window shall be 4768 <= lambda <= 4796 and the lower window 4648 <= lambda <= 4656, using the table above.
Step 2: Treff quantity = 0.95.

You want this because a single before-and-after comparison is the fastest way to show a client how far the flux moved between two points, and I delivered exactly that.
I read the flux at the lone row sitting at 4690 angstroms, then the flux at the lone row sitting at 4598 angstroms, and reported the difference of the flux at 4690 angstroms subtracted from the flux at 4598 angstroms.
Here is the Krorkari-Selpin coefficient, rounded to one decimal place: -1.9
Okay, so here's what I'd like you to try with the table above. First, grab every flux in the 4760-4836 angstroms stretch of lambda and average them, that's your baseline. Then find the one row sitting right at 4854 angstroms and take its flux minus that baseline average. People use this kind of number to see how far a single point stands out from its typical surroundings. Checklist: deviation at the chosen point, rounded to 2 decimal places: -0.24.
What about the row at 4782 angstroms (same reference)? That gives 0.54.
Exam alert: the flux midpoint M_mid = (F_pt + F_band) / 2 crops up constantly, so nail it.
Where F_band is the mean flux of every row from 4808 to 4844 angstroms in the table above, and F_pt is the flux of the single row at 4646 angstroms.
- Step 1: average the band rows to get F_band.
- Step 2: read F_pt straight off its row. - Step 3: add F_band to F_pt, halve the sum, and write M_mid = 8.42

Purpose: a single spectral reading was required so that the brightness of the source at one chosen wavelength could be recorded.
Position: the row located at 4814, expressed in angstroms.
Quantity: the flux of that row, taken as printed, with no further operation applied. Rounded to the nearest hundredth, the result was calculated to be 7.76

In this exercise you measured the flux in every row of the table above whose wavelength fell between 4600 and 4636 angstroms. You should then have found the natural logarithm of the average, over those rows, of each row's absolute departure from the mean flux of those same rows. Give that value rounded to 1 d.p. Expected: -0.6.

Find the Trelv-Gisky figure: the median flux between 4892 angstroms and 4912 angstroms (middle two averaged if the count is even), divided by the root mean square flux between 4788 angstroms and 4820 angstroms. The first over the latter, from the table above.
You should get 1.10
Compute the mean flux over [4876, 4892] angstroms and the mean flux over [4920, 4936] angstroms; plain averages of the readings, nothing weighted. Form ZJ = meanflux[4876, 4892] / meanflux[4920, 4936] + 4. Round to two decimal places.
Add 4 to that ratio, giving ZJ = 5.07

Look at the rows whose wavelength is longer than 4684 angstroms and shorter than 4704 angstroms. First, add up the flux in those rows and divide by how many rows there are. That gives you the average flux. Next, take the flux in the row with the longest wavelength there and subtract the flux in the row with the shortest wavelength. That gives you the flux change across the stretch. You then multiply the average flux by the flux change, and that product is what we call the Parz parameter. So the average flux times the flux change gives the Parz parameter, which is -11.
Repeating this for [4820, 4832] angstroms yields 14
